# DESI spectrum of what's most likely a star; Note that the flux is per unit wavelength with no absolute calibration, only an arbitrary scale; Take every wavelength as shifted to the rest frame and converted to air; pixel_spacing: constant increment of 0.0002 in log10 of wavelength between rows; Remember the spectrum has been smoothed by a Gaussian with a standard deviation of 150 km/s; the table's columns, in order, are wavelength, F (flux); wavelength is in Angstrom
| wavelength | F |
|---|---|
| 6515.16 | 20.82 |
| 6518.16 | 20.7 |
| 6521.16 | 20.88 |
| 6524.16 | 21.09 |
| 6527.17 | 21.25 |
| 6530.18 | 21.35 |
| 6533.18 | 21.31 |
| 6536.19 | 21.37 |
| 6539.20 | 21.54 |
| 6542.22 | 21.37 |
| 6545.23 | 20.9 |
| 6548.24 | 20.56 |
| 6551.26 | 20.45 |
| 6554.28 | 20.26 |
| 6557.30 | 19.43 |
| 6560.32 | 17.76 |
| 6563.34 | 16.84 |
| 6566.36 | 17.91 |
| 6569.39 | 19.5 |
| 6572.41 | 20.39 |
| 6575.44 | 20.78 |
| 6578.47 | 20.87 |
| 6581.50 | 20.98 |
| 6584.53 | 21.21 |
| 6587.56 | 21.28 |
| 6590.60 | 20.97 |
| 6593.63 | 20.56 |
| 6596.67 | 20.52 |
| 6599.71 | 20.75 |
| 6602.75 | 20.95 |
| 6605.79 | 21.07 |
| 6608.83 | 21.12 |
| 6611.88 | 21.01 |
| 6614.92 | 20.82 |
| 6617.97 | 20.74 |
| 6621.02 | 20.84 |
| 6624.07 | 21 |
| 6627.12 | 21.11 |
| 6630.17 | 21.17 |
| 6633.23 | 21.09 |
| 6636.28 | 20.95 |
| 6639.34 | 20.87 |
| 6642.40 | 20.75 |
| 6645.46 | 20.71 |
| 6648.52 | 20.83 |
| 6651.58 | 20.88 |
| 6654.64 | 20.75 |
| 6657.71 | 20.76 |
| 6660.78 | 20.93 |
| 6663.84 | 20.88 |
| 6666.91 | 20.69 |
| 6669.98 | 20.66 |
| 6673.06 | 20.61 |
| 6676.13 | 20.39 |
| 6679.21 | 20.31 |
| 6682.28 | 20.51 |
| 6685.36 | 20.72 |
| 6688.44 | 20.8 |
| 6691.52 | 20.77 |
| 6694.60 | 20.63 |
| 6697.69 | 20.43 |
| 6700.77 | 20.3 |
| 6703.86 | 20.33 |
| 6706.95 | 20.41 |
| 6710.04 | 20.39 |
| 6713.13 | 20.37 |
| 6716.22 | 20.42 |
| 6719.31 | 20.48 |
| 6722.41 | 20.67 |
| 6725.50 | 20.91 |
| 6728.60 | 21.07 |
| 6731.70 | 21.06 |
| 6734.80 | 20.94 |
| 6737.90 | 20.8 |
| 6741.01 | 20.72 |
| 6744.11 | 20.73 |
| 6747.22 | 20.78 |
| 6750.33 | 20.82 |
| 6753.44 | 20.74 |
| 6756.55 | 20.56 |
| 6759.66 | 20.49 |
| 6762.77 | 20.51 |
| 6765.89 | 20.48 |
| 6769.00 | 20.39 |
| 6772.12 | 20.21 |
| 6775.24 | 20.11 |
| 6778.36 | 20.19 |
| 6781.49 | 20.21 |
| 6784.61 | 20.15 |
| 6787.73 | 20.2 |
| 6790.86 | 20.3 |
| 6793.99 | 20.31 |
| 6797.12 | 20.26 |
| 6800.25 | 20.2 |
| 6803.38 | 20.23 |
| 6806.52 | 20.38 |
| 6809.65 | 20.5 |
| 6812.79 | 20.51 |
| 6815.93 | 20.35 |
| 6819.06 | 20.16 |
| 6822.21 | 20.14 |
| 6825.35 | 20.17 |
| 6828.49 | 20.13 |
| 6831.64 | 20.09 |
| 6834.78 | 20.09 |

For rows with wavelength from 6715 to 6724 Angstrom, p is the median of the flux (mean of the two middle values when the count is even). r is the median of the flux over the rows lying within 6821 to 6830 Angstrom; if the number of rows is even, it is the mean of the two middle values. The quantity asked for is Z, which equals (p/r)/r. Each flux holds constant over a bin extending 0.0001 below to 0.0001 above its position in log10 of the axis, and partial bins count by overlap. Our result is 0.0505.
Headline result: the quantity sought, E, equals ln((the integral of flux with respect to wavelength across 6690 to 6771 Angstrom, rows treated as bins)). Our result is 7.42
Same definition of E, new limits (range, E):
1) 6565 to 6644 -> 7.40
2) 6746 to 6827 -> 7.41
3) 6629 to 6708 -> 7.40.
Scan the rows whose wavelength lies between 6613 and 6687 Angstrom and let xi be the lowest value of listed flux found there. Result 20.31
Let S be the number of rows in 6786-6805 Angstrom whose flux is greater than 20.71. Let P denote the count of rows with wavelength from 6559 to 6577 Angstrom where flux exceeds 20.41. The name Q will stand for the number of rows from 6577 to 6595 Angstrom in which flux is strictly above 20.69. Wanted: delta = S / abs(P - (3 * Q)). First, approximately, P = 1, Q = 5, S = 0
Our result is 0.0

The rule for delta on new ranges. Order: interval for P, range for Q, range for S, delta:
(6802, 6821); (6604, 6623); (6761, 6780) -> 0.0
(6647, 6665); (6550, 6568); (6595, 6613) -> 0.8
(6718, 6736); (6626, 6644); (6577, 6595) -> 0.4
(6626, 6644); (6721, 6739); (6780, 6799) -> 0.0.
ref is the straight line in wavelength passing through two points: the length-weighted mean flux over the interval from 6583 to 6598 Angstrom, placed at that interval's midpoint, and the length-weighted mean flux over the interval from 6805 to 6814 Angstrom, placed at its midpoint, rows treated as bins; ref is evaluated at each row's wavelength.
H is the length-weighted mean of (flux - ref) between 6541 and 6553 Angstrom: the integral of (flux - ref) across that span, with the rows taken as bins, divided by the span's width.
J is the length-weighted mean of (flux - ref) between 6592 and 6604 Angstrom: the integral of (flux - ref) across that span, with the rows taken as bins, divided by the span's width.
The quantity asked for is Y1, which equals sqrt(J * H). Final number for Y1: 0.21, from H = -0.21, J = -0.2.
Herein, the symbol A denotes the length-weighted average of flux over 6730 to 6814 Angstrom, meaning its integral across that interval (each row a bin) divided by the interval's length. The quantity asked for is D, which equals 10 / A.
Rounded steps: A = 20.5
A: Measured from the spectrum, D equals 0.488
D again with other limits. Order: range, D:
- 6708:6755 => 0.483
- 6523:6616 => 0.487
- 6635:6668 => 0.480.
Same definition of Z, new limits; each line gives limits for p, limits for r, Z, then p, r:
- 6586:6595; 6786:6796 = 0.0509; 21.0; 20.3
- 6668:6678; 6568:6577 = 0.0496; 20.6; 20.4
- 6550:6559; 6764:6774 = 0.0487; 20.3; 20.4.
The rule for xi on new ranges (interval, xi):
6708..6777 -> 20.11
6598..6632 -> 20.74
